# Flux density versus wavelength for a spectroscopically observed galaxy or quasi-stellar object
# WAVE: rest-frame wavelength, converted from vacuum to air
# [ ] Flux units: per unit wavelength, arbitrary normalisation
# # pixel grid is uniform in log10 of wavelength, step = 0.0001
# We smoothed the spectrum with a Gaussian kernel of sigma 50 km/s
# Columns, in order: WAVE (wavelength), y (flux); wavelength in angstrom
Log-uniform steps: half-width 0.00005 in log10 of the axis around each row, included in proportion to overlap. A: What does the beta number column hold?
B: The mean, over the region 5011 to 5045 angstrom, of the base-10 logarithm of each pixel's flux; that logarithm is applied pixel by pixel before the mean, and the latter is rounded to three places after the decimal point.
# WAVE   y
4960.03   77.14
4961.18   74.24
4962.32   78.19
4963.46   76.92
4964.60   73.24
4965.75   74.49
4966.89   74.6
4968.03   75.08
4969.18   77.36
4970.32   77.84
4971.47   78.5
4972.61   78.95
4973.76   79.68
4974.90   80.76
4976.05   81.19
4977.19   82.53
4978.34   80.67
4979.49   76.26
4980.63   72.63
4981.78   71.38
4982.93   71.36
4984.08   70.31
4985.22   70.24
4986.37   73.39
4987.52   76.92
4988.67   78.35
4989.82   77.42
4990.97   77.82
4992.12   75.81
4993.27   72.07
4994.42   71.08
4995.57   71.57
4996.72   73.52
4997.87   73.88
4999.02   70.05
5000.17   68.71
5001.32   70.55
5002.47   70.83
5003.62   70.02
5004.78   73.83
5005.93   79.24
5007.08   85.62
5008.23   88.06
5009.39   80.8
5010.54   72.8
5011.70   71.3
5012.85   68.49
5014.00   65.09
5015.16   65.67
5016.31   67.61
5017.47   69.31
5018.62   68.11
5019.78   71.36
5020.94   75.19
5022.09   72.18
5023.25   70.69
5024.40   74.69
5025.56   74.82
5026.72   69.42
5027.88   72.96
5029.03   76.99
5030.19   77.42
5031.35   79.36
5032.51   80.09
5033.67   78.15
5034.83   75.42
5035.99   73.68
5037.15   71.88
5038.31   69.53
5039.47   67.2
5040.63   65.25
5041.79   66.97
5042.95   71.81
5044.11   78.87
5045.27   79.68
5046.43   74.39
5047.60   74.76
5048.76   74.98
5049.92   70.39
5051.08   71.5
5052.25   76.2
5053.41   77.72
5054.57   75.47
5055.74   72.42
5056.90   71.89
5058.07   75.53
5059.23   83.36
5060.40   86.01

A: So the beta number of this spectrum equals 1.857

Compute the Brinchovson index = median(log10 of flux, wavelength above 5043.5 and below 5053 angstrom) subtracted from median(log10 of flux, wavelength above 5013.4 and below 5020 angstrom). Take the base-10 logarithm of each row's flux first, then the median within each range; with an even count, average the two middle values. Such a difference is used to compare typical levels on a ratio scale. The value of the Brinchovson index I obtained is -0.043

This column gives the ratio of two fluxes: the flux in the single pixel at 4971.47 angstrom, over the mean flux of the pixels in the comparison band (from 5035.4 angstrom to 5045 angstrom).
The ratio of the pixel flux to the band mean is 1.11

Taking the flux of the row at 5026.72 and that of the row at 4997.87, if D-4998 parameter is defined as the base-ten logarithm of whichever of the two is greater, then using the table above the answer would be 1.87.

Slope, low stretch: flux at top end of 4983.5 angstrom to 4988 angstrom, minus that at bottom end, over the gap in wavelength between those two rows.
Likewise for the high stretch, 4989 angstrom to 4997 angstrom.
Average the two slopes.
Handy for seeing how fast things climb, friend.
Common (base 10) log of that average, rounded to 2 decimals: -0.17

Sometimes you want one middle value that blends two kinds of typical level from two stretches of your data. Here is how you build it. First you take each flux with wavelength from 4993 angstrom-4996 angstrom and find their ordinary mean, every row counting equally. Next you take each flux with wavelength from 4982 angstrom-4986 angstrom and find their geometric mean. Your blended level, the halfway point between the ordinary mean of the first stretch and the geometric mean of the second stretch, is 71.1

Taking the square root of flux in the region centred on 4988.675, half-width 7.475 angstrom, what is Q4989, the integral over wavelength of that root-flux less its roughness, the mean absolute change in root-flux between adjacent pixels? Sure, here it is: 128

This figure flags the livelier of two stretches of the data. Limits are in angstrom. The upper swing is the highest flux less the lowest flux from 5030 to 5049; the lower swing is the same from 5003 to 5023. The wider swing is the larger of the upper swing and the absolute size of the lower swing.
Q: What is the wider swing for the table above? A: 23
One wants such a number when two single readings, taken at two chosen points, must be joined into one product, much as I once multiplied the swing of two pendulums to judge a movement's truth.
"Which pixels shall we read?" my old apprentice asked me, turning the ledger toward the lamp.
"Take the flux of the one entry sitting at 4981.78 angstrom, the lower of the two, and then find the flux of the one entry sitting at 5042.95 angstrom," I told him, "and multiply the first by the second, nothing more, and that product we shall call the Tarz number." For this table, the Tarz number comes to 5126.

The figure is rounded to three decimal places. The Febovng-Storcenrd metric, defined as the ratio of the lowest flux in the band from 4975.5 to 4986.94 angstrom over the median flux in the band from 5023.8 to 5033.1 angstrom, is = 0.925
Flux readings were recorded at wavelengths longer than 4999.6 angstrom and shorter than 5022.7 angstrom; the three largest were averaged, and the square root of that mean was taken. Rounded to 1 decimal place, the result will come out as 9.2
